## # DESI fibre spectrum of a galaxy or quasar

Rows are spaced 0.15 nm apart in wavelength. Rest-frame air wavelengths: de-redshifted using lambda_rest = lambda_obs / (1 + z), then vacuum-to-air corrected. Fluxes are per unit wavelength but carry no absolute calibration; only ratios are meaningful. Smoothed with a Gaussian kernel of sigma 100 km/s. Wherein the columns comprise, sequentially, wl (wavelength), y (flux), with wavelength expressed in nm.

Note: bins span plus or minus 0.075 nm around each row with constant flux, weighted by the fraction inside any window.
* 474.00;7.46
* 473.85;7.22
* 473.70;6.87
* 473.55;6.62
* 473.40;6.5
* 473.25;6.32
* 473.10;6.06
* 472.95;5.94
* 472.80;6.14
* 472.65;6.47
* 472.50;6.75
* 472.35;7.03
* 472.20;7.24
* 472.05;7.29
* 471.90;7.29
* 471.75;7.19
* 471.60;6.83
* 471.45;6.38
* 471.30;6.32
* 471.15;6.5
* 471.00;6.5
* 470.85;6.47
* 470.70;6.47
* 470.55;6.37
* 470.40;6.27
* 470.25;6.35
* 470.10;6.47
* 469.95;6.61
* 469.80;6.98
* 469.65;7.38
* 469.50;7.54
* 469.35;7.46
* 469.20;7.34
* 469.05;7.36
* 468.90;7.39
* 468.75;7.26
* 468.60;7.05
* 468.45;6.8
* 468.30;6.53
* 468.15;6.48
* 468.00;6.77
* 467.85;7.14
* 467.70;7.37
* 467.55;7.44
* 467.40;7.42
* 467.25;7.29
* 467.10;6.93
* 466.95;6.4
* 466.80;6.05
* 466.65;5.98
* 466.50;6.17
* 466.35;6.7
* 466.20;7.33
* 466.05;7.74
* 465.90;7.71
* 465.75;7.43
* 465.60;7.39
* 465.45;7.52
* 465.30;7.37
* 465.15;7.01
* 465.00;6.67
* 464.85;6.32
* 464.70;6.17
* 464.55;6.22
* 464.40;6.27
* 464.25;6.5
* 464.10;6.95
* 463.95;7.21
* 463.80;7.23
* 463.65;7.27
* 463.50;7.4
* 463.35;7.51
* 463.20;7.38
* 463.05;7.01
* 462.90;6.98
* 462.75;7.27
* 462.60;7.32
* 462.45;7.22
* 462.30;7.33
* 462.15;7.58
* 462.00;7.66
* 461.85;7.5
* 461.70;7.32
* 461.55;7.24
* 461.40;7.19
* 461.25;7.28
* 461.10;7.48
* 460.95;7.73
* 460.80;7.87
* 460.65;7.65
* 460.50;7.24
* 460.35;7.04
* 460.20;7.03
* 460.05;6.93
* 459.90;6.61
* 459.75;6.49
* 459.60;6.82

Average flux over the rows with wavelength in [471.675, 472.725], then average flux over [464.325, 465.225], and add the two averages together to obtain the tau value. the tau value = 13.5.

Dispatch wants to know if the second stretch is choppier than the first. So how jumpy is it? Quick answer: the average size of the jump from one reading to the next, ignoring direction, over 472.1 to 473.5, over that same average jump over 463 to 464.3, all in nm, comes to 1.2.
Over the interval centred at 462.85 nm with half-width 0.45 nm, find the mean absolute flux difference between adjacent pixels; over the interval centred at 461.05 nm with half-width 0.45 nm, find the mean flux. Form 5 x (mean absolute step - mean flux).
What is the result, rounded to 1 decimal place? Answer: -36.8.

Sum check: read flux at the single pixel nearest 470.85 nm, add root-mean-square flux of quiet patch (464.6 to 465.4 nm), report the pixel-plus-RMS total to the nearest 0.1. 13.2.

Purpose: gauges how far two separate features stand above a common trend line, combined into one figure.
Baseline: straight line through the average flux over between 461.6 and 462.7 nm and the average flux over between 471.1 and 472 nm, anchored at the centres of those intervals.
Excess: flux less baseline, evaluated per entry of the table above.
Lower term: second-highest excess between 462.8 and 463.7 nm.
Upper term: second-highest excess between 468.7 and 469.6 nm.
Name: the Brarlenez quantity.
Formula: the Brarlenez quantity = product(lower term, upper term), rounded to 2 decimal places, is 0.04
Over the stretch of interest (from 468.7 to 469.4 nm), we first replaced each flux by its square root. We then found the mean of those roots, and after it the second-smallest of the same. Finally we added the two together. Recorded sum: 5.42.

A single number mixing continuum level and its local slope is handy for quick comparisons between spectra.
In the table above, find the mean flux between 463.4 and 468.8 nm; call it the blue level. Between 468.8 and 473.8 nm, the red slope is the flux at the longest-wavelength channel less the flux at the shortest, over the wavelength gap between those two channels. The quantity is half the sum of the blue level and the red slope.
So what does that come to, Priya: 3.41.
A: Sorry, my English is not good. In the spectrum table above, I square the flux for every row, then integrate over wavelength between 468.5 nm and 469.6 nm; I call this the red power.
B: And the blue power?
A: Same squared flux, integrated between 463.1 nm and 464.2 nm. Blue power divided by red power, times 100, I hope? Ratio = 98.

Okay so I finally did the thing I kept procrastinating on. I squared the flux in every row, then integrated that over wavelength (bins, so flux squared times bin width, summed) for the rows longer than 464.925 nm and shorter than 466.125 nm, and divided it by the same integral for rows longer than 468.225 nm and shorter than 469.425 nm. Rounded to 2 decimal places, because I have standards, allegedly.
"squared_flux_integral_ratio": 1.06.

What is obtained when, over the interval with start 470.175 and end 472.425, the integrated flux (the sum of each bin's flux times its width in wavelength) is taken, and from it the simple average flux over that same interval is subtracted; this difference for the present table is 8.4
